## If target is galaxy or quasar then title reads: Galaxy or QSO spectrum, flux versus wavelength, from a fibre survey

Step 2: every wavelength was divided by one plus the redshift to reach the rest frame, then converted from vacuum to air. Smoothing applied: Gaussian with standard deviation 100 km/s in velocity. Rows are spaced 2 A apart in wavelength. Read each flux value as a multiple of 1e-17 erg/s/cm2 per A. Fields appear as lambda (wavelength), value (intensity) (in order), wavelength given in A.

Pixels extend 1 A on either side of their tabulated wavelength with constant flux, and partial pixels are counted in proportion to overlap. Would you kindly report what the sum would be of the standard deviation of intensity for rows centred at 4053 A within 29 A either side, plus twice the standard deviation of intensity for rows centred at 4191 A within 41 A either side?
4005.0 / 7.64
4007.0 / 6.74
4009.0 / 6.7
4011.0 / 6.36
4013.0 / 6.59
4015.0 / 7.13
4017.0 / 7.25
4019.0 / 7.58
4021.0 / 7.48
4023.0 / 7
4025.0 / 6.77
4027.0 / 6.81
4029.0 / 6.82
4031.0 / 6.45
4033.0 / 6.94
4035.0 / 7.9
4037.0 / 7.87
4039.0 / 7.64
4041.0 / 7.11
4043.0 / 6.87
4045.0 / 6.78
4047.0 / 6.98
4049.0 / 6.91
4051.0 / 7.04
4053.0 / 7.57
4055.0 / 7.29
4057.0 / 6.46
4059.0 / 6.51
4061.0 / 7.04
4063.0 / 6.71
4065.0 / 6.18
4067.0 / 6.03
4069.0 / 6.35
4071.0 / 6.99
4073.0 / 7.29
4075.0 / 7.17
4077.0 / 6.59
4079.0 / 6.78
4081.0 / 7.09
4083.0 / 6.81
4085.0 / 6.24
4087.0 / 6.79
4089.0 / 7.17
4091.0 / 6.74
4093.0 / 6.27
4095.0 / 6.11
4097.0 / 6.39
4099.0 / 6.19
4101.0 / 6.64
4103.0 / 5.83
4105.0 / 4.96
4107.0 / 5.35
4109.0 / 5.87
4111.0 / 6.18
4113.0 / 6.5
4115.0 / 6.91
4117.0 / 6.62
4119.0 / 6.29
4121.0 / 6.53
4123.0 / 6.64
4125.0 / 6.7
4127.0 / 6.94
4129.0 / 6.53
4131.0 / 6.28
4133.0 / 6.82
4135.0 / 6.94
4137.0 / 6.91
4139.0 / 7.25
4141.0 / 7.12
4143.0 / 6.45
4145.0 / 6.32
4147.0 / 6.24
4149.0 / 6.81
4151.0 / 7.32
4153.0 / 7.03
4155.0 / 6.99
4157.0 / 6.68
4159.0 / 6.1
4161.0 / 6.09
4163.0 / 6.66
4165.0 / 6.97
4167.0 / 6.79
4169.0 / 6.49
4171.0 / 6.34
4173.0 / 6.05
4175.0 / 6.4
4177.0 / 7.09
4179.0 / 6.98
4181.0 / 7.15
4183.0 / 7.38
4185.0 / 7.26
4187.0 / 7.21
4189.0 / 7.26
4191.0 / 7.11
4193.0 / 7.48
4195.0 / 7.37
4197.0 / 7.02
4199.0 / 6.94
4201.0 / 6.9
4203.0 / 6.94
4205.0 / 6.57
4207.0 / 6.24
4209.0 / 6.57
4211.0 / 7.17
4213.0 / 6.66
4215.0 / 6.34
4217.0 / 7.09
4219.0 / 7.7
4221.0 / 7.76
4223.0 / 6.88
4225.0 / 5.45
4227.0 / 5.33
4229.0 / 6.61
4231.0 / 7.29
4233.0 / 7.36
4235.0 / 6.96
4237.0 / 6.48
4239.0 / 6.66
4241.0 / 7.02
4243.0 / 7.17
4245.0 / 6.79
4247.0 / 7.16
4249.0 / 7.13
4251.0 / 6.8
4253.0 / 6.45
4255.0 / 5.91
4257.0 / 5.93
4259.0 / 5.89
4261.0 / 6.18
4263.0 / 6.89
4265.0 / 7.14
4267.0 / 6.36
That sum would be 1.5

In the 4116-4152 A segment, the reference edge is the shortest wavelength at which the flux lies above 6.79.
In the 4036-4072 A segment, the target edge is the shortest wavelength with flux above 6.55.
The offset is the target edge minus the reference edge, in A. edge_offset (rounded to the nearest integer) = -90 A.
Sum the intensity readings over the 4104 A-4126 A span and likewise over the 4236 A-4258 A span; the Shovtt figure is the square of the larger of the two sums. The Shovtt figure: 5402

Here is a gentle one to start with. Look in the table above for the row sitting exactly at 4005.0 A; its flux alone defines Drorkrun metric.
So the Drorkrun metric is 7.64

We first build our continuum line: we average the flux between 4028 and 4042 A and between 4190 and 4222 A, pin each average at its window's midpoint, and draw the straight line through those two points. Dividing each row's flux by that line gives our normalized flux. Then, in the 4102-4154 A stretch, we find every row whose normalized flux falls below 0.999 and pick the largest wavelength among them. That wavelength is 4153.0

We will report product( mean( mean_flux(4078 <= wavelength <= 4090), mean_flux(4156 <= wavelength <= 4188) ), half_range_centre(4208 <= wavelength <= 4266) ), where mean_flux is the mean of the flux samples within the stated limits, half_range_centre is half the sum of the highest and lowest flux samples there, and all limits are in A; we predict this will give 44.3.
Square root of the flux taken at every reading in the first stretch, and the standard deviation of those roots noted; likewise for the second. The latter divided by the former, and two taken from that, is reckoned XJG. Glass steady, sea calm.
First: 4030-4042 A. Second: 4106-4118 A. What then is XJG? -0.9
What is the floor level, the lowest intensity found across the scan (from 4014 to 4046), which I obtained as 6.45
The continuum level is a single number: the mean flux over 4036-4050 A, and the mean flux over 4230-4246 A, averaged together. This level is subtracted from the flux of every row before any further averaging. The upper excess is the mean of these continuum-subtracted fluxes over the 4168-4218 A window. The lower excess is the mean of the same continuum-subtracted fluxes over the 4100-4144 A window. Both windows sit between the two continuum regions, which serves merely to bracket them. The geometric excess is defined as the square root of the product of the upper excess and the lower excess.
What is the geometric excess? 0.33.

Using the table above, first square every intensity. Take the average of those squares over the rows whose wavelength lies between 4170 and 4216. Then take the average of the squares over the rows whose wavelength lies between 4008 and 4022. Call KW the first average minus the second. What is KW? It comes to -2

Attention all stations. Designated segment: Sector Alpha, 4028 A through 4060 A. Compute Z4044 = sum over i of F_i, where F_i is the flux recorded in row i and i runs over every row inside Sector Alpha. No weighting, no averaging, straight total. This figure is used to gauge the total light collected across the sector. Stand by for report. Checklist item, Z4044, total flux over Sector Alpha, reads 113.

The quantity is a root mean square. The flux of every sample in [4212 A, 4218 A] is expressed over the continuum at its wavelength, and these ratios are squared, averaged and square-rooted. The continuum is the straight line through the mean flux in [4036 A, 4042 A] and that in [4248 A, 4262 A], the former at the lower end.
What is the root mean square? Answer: 1.02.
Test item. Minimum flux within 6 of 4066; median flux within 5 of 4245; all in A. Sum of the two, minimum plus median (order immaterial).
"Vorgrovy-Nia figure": 13.2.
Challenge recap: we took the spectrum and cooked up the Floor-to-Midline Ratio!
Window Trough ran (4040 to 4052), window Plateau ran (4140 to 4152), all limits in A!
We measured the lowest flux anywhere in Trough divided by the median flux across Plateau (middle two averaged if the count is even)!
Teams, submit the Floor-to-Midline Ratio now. 1.02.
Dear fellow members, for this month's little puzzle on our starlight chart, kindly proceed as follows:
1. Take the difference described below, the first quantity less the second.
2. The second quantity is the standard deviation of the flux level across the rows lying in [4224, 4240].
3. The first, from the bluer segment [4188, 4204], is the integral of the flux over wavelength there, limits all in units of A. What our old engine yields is 113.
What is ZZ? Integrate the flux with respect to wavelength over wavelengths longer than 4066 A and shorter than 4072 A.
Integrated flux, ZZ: 39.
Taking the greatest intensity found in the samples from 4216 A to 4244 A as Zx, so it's 7.76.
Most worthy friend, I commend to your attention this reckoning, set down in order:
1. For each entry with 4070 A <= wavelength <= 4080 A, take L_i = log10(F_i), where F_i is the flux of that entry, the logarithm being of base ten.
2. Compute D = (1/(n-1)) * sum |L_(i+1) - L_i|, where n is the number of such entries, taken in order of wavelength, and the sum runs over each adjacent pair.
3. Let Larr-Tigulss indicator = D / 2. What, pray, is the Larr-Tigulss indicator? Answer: 0.0093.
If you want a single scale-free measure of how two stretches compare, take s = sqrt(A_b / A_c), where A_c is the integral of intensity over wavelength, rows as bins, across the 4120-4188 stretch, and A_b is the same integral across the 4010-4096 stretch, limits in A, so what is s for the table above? 1.14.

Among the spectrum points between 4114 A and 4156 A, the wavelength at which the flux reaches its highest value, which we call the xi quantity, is 4151.0 A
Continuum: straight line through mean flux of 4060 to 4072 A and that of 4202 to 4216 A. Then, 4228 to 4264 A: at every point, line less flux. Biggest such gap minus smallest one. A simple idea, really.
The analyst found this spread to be 1.5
